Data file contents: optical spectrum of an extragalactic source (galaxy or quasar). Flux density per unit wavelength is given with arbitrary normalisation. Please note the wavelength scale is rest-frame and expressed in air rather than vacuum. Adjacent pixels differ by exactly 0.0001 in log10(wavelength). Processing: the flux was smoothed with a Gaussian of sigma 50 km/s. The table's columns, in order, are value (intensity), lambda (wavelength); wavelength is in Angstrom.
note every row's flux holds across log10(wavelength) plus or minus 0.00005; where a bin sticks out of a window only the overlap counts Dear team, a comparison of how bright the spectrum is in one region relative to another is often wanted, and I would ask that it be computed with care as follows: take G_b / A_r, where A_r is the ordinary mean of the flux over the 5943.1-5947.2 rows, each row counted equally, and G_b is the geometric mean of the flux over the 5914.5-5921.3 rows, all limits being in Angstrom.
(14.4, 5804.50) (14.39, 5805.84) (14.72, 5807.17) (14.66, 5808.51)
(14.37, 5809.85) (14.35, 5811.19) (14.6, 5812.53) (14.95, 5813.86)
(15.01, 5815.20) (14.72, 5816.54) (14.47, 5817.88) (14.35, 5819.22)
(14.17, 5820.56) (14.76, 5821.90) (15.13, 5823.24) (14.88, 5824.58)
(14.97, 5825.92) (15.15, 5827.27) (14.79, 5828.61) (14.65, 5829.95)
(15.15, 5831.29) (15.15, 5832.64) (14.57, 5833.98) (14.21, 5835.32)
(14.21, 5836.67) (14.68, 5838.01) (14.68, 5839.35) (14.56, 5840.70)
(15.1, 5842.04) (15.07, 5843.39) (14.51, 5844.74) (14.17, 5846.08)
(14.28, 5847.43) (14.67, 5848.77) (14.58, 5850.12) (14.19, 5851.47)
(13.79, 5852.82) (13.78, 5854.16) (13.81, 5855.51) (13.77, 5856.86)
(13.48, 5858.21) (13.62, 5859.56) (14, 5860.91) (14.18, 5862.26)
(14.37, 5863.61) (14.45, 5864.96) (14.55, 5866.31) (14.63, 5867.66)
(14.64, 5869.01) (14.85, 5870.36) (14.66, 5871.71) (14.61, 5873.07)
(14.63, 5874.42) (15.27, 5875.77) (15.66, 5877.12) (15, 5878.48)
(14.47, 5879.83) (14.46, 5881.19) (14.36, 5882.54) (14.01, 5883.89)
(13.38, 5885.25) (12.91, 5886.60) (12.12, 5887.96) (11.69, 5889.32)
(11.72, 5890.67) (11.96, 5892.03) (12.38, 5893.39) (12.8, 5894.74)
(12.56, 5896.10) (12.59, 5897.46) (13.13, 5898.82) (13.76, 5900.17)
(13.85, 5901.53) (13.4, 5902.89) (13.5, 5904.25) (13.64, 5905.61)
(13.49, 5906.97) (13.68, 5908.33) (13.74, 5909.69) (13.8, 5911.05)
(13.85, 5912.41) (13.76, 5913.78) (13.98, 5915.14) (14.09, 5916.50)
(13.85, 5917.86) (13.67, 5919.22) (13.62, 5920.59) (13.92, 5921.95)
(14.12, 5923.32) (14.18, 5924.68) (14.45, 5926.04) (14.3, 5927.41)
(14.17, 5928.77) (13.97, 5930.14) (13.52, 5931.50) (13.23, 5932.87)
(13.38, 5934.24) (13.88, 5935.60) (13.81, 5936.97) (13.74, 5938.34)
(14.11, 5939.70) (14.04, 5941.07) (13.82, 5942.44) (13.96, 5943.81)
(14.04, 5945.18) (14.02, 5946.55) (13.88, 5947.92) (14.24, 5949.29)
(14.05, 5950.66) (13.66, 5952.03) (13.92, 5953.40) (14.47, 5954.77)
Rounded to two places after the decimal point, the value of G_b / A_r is 0.99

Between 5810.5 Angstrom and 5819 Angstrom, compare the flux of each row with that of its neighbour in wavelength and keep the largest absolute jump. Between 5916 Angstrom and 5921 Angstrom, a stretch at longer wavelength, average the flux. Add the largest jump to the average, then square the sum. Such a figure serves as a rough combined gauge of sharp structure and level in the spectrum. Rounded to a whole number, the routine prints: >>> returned 200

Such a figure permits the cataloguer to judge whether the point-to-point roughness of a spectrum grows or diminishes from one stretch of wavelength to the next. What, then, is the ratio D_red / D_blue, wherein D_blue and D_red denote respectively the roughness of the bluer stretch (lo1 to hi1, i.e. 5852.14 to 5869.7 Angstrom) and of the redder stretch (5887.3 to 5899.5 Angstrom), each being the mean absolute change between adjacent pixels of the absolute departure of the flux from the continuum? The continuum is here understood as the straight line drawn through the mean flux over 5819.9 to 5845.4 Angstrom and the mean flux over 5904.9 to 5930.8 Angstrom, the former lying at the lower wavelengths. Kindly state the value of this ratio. 2.3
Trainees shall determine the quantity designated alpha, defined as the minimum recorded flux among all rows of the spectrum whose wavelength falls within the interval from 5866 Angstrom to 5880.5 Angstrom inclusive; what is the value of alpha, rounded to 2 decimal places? 14.47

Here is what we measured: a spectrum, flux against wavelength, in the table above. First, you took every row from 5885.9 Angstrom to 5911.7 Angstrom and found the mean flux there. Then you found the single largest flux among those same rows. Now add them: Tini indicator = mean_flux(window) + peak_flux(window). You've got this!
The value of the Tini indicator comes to 26.8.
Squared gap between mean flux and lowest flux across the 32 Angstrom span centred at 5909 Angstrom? 1.4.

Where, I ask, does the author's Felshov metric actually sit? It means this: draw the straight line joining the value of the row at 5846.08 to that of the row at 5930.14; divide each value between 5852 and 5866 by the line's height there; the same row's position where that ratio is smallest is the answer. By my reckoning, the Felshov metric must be 5858.21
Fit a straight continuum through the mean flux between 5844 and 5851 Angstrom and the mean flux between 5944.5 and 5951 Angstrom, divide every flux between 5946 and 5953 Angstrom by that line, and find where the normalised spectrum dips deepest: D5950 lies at 5952.03 Angstrom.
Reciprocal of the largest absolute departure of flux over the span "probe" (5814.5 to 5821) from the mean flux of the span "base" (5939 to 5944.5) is 0.97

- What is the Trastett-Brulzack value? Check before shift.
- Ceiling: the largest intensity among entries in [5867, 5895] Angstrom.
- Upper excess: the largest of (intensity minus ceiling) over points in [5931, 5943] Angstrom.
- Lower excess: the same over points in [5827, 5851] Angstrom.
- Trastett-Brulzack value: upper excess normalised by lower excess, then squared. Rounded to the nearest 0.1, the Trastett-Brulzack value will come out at 9.2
